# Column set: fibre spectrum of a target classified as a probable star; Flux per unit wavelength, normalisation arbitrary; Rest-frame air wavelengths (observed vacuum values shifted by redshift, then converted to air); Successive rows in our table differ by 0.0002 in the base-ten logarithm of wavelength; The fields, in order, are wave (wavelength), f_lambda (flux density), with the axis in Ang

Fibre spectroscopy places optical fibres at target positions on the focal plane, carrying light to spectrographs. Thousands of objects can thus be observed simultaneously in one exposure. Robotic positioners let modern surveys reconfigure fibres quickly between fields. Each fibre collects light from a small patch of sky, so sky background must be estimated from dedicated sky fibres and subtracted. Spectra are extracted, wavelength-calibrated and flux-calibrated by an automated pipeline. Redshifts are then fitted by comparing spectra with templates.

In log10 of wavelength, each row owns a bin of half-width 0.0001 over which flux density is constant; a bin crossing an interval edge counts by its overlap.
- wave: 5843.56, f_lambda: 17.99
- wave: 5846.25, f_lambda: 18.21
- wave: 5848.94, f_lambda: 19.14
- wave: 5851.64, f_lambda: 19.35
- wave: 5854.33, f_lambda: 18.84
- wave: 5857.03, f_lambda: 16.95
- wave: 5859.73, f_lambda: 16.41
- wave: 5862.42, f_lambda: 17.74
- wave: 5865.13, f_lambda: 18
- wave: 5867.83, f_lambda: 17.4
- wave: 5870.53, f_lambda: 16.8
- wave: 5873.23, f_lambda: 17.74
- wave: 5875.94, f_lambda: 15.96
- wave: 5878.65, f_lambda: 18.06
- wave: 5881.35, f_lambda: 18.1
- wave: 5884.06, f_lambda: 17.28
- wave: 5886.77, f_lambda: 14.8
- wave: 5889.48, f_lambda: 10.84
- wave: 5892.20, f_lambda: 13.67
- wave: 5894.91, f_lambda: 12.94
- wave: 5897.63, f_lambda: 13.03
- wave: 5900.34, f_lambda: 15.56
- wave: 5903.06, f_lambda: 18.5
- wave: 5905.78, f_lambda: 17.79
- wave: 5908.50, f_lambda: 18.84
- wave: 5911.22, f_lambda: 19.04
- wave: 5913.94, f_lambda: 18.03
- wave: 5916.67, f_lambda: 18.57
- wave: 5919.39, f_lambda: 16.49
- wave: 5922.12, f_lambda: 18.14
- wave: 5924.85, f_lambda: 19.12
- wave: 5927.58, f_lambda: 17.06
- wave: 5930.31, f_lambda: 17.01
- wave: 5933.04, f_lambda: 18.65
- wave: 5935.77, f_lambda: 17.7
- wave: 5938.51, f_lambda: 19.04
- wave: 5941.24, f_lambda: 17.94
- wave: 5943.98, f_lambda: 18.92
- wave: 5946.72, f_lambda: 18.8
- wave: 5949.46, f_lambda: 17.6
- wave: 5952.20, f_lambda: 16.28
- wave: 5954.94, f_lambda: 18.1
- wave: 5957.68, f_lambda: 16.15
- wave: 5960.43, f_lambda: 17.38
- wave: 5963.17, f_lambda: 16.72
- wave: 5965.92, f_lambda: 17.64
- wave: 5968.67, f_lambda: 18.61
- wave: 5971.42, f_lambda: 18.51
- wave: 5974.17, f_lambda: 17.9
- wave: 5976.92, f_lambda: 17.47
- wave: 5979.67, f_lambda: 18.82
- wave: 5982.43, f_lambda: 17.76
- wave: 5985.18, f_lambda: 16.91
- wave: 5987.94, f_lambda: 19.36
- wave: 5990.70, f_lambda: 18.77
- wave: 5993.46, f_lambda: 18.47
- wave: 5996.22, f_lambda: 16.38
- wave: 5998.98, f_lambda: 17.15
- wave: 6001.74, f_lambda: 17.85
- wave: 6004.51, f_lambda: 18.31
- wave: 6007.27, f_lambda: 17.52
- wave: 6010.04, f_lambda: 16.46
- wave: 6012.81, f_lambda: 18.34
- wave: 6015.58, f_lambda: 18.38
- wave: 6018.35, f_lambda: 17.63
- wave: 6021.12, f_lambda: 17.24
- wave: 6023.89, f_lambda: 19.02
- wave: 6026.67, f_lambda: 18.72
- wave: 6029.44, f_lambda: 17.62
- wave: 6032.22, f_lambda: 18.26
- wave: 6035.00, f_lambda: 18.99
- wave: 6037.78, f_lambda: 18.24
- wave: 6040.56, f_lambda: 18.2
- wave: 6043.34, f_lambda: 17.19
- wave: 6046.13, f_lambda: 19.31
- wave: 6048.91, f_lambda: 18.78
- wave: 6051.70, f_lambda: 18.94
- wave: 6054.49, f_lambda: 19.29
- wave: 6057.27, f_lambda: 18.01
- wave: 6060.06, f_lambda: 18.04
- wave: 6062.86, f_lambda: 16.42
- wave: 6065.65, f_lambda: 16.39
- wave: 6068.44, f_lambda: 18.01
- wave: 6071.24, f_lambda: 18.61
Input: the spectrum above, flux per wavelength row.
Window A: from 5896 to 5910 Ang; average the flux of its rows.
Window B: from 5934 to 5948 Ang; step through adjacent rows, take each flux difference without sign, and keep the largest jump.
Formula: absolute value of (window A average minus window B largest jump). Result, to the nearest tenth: 15.4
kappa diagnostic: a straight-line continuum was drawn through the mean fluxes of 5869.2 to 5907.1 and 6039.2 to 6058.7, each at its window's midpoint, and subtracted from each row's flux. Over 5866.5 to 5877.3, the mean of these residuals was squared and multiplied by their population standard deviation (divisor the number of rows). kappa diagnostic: 1.5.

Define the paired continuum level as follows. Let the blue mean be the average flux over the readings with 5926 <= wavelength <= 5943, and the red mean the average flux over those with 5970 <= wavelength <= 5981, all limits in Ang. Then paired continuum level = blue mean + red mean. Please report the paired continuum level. 36.1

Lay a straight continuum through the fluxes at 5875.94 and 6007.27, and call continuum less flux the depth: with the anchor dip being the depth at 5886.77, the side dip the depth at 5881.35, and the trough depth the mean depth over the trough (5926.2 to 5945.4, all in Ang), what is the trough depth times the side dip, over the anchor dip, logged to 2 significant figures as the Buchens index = 2.2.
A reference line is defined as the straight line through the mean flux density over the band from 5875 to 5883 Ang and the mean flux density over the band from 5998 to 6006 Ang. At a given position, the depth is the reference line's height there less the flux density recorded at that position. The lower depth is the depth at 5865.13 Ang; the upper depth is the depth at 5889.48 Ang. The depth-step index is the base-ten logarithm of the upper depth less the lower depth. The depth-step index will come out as 0.9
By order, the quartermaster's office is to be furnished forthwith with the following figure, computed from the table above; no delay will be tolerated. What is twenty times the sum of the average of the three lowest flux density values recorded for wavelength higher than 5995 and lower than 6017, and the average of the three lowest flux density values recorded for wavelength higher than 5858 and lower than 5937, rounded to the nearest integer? 579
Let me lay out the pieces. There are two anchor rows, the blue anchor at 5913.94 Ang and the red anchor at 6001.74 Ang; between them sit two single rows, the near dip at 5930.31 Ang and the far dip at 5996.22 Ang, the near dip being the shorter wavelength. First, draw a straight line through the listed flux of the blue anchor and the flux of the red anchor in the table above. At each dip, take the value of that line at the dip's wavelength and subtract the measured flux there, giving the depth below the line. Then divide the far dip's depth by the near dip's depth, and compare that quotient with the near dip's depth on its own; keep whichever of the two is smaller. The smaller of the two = 1.0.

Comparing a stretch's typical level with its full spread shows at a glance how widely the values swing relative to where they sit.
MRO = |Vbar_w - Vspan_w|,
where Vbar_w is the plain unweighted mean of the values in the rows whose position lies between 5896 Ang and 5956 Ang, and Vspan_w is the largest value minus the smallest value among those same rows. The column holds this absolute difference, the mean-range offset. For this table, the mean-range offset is 12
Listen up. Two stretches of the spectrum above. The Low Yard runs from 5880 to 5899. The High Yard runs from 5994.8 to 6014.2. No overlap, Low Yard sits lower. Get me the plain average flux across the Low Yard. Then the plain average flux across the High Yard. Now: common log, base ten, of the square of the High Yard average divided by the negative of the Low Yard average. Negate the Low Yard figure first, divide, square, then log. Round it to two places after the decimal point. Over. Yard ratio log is 0.17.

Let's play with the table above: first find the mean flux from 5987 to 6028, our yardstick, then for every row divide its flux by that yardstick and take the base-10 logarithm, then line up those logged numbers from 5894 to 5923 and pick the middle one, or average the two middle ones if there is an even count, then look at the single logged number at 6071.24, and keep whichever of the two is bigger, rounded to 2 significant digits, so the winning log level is 0.015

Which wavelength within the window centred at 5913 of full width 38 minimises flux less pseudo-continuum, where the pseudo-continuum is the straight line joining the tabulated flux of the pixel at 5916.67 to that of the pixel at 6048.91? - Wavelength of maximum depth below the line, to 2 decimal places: 5894.91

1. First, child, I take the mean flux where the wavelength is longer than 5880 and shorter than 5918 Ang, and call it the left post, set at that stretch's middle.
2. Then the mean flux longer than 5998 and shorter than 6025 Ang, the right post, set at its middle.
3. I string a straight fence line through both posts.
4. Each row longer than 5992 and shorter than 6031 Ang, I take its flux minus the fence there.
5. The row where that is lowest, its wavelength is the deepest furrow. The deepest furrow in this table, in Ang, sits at 6010.04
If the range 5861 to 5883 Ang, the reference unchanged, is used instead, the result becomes 5875.94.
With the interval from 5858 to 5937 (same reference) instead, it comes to 5889.48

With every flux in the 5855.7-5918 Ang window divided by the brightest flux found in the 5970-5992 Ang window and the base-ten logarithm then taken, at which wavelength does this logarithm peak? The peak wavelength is 5911.22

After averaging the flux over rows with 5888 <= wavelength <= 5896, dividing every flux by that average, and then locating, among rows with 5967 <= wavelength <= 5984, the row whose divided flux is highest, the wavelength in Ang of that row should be 5979.67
